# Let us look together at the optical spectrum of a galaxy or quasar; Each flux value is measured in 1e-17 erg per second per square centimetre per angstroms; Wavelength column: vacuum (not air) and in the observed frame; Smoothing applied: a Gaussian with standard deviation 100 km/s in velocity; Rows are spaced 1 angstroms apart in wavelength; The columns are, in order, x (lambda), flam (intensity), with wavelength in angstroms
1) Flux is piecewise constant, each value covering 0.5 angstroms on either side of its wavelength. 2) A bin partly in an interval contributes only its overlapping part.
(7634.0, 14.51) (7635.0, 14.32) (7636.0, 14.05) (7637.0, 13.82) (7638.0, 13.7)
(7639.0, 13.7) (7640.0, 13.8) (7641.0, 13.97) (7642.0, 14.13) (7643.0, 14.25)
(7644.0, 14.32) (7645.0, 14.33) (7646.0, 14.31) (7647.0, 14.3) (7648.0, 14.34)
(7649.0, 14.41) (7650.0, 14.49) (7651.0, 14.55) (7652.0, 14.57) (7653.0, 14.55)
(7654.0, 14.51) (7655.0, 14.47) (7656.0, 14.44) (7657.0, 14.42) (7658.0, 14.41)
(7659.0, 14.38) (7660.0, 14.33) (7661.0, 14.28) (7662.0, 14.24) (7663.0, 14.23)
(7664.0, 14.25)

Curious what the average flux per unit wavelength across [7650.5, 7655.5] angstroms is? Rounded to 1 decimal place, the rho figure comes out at 14.5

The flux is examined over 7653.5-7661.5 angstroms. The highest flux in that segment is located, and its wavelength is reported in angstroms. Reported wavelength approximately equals 7654.0 angstroms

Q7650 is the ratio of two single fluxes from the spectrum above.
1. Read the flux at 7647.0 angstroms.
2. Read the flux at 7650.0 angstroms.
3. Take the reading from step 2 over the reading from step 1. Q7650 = 1.013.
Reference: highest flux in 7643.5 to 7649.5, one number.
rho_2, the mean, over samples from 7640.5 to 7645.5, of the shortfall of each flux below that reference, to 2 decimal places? 0.21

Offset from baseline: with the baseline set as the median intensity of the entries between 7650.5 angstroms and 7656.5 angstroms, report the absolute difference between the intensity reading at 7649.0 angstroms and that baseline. 0.12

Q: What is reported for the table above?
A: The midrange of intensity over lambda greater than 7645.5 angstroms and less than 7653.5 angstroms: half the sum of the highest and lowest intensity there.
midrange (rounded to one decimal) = 14.4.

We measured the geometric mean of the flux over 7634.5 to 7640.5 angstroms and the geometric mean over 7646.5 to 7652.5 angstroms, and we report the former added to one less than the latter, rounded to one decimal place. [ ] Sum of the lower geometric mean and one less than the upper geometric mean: 27.3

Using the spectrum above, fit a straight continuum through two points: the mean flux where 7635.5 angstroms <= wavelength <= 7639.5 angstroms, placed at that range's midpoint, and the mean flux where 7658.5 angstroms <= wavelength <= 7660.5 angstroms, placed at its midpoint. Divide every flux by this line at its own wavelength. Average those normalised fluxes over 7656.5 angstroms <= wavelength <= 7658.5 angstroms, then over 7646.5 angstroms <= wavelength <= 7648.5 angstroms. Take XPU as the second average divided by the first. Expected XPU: 1.01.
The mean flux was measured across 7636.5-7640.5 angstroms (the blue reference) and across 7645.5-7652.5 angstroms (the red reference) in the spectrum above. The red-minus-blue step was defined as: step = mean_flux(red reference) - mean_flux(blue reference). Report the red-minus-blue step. 0.67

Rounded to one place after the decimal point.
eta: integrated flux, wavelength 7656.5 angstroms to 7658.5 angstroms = 28.8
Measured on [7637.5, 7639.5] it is 27.4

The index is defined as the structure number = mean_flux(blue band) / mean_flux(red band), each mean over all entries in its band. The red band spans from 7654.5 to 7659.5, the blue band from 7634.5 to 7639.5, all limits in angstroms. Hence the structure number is 0.96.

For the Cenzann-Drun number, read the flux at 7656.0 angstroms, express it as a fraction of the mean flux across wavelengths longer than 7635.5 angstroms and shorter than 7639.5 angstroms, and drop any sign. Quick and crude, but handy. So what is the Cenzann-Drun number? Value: 1.045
